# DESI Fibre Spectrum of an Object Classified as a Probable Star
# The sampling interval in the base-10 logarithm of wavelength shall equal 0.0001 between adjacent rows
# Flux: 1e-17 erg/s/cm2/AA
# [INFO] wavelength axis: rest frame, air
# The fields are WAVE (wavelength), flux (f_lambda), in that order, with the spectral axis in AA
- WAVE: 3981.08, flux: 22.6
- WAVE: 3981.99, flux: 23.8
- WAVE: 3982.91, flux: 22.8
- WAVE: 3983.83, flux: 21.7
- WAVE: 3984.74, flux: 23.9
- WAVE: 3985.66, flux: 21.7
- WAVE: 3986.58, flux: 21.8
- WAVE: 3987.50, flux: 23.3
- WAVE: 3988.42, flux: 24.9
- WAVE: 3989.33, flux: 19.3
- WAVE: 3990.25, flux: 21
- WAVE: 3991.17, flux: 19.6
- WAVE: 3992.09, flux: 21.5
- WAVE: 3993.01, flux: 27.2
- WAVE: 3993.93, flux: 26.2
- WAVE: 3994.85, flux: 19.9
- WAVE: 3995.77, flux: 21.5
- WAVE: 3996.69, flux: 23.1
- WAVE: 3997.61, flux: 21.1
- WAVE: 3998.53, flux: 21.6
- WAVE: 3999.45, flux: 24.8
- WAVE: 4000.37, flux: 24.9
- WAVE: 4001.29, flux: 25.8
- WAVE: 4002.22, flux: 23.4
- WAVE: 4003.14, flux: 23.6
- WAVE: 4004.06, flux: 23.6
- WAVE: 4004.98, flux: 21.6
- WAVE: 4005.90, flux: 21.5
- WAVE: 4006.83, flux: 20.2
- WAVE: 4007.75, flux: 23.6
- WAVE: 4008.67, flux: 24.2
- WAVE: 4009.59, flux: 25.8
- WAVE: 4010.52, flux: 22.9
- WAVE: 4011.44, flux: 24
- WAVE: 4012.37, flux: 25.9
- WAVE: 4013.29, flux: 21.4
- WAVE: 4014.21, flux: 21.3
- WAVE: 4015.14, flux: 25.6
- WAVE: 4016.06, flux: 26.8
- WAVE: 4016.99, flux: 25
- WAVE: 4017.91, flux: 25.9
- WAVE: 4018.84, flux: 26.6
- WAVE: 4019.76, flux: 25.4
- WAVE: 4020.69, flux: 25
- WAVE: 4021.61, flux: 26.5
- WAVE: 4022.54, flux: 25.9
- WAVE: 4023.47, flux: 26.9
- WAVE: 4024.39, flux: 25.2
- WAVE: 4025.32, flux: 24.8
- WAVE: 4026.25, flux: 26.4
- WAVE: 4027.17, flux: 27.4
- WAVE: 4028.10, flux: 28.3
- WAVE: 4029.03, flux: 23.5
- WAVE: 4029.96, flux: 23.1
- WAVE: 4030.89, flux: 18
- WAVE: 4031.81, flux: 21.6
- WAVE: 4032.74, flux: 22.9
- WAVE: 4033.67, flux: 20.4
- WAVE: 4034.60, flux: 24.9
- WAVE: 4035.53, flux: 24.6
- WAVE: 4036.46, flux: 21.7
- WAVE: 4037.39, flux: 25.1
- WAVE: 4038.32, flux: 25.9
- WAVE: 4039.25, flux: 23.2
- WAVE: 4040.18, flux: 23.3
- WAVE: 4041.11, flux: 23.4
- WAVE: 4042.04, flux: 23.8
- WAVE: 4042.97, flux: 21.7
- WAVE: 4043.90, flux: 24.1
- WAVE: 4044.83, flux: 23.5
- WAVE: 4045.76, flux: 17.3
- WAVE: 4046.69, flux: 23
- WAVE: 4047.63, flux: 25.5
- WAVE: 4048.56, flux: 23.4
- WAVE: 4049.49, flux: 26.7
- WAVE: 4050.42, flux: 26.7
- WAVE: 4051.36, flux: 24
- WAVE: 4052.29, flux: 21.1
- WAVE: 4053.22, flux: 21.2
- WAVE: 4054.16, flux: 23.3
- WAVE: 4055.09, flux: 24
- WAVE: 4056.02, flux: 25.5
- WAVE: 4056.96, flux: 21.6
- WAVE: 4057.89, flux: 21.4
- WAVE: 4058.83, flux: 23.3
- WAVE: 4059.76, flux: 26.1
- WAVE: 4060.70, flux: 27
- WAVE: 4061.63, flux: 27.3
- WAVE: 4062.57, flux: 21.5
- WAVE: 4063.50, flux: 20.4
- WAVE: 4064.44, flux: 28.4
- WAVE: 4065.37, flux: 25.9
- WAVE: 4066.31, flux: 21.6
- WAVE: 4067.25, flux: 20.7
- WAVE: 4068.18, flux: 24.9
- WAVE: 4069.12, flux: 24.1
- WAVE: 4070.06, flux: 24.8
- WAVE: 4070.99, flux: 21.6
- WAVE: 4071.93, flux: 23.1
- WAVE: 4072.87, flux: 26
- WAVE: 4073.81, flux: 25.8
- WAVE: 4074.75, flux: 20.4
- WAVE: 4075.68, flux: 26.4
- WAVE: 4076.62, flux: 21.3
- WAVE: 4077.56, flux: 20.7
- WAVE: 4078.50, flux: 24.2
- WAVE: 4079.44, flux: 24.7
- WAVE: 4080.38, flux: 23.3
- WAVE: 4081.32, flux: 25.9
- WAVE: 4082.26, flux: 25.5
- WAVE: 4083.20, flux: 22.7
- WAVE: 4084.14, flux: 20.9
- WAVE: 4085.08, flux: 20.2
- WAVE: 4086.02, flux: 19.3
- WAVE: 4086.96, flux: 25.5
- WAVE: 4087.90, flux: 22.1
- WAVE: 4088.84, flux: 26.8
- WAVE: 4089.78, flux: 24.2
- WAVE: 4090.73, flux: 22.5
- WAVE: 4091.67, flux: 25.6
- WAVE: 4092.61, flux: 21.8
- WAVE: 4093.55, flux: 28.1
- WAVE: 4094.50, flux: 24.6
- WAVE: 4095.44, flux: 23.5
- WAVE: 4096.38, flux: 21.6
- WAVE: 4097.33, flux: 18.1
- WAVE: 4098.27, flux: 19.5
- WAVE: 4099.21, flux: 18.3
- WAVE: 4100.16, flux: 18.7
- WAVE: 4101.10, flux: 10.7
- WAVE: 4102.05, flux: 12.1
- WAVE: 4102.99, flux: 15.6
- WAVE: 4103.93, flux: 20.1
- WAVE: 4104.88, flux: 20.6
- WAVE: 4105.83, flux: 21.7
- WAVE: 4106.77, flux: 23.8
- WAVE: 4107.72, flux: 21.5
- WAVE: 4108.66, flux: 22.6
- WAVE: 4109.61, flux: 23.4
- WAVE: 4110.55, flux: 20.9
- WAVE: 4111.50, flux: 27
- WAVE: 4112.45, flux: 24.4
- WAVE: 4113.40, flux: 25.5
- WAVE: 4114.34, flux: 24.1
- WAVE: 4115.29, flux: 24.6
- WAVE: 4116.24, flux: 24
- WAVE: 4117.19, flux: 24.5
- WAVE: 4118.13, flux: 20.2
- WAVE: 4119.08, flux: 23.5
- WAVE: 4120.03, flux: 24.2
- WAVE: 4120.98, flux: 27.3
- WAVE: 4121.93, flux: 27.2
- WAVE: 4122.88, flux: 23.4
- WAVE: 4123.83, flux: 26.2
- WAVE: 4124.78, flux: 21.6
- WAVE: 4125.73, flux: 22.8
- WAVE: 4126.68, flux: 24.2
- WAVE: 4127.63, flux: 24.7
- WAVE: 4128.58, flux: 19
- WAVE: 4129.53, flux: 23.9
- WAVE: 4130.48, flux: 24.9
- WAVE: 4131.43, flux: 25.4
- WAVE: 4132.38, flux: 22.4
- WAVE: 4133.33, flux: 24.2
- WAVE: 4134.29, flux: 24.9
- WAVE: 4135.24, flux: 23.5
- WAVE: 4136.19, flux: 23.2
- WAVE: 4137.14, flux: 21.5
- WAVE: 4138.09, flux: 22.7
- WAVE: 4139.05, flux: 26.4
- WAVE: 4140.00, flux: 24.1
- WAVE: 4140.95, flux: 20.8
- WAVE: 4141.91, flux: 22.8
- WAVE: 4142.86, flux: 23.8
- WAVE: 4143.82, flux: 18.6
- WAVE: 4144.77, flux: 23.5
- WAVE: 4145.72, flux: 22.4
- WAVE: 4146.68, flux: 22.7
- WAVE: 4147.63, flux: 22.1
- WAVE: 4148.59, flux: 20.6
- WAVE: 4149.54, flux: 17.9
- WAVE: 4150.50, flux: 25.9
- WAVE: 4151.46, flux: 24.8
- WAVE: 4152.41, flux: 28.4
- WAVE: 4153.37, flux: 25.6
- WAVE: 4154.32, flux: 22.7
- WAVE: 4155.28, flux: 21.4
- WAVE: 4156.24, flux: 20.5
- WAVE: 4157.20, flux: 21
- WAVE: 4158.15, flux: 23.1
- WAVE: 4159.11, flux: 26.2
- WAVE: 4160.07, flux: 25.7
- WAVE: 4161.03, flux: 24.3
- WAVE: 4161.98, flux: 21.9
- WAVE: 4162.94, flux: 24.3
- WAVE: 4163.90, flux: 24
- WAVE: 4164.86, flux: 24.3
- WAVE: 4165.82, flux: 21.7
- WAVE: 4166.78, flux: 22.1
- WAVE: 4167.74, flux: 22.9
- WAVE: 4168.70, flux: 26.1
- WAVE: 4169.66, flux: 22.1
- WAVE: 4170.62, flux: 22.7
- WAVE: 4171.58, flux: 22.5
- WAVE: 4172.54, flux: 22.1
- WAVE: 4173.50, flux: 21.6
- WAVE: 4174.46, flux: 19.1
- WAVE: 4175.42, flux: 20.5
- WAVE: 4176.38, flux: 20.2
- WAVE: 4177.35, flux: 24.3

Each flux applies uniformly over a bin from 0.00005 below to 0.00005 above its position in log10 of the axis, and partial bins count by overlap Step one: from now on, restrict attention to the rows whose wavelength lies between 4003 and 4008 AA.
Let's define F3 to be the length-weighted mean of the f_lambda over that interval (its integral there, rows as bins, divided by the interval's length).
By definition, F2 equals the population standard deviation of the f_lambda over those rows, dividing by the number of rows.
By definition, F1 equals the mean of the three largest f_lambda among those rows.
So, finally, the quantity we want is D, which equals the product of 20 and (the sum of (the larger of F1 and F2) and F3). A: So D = 916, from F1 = 23.6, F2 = 1.33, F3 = 22.2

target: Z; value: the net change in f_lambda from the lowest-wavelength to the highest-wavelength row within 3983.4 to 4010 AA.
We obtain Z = 4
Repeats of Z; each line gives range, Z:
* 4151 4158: -4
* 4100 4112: 8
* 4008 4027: 2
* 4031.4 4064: -1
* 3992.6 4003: -4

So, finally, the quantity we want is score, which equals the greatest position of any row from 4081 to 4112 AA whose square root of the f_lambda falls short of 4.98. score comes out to 4110.55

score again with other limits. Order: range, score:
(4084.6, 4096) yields 4095.44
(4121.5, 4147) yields 4146.68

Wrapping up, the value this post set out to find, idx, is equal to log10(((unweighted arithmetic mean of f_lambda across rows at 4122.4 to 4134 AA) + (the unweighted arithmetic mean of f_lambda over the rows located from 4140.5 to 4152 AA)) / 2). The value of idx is 1.36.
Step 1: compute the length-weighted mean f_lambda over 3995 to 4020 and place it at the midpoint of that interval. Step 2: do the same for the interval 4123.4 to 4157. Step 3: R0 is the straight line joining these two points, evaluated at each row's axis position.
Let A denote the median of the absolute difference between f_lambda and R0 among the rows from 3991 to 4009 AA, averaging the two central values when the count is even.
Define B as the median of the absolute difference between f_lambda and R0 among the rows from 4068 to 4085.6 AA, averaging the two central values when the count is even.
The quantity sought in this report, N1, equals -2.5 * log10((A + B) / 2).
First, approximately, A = 2.1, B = 2.09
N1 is -0.81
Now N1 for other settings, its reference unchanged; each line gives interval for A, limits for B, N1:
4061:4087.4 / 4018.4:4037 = -0.80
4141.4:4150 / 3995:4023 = -0.36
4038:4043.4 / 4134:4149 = 0.61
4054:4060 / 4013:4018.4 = -0.79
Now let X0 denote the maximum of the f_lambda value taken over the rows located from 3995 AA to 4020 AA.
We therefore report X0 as 26.8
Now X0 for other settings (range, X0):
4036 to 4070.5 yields 28.4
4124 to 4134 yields 25.4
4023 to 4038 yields 28.3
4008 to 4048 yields 28.3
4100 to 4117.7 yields 27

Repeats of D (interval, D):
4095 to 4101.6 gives 802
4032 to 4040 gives 976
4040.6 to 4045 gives 942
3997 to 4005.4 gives 971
